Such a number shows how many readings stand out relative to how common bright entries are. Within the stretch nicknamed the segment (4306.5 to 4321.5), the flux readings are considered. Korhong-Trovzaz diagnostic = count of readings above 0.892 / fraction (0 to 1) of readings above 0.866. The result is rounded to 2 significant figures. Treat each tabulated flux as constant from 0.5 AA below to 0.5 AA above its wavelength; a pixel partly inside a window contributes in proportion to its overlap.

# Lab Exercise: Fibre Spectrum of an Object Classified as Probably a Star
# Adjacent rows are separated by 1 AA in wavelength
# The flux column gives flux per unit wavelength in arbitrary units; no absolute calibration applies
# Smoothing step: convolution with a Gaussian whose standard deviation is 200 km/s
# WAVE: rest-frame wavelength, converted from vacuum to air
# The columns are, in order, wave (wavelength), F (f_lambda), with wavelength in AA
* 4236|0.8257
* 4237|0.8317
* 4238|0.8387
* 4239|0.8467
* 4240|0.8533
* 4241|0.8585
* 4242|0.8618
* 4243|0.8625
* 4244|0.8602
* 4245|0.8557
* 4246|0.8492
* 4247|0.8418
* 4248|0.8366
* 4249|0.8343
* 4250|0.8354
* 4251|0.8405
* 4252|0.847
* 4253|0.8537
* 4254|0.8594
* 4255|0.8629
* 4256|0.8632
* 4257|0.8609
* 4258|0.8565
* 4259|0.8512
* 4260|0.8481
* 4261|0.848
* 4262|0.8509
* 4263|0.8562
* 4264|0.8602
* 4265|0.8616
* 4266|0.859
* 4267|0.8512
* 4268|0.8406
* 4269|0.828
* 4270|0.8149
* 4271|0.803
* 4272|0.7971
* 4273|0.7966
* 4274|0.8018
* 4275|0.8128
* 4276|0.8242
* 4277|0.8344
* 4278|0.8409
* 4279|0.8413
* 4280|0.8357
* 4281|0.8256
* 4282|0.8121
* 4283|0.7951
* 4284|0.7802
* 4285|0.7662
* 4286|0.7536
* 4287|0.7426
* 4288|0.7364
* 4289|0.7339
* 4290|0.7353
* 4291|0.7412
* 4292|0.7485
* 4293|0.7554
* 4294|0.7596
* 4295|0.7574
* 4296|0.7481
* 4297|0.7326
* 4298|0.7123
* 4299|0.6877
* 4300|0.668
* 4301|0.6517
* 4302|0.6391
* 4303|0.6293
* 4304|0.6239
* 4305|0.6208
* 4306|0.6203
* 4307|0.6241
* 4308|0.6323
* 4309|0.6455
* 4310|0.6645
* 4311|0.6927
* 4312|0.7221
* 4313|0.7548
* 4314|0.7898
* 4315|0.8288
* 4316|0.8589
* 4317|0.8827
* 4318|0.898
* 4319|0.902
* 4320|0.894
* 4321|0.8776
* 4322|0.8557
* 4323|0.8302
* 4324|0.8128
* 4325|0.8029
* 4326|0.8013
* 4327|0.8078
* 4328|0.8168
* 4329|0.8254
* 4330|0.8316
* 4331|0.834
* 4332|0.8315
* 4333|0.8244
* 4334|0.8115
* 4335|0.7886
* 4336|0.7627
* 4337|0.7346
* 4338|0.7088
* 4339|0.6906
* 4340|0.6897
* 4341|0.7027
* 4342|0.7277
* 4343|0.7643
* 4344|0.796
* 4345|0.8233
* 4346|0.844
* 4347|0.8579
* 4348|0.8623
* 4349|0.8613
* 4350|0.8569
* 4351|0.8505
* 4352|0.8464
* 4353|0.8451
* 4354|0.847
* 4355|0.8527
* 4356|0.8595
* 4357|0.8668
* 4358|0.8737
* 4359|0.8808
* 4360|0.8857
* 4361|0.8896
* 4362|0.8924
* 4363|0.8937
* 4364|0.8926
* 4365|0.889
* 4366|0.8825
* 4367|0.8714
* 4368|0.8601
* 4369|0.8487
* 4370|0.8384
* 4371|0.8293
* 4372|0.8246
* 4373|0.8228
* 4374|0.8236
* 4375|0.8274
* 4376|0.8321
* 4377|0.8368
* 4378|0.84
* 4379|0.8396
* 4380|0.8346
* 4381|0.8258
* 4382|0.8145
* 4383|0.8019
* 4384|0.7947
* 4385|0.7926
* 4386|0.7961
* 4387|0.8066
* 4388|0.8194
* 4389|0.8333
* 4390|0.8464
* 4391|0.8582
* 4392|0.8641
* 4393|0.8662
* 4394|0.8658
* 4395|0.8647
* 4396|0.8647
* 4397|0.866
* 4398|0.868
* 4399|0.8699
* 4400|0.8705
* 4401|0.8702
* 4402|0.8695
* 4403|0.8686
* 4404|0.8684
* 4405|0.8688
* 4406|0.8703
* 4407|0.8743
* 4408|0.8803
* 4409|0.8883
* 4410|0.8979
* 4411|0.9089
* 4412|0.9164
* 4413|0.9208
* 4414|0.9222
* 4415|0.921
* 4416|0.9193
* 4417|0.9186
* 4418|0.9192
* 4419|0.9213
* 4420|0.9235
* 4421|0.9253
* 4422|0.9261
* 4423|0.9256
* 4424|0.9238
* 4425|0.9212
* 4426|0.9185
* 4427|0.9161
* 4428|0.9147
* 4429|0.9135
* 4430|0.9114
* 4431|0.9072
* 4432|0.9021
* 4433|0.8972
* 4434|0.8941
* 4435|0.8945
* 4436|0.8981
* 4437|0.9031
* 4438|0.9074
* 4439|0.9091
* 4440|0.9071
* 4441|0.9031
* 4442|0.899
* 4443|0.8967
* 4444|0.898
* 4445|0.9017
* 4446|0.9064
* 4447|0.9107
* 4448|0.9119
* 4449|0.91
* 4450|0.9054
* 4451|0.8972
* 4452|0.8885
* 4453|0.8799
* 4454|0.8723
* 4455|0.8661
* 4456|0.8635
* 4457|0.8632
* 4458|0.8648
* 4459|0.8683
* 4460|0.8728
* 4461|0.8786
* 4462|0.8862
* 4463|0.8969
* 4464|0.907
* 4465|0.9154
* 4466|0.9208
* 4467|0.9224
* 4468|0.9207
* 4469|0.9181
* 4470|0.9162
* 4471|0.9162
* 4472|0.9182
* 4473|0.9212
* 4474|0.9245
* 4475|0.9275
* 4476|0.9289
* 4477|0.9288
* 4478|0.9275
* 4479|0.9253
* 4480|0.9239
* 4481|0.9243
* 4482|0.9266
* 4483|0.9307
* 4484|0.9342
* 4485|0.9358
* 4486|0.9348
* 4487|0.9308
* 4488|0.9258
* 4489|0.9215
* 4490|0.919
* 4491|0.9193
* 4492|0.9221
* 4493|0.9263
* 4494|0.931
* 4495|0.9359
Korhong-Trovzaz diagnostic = 9.0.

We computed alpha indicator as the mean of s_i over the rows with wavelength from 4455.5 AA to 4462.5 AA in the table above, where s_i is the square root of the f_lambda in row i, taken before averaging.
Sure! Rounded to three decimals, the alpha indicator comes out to 0.933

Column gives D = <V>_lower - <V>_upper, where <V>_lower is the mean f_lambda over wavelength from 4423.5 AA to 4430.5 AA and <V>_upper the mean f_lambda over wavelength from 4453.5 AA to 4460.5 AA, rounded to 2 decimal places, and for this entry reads 0.05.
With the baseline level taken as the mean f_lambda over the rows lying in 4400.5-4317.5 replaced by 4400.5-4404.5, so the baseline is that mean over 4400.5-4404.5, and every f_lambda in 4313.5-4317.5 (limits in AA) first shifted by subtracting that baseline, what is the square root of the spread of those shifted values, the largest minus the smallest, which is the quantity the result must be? 0.305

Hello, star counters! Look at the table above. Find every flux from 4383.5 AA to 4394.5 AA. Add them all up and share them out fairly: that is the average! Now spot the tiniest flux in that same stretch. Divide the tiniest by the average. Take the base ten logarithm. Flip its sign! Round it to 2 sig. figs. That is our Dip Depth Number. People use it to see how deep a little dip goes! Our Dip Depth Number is 0.021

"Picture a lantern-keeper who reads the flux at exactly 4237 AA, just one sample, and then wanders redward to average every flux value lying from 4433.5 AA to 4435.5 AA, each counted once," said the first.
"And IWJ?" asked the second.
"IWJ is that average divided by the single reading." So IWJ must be 1.08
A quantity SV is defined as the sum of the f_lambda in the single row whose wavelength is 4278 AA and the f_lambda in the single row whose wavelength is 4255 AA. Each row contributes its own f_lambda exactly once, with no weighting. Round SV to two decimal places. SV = 1.70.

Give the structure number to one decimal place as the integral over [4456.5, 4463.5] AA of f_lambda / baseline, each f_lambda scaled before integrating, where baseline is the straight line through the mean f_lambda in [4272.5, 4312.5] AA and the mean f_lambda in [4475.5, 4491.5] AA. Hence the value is 6.8 AA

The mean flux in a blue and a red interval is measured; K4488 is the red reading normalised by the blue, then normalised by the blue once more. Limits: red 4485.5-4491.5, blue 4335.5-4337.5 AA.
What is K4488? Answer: 1.65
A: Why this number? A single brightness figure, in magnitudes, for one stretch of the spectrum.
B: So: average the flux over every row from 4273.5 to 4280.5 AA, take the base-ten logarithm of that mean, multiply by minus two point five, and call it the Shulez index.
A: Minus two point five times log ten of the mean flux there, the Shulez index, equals 0.21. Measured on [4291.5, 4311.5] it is 0.42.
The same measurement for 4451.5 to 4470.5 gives 0.13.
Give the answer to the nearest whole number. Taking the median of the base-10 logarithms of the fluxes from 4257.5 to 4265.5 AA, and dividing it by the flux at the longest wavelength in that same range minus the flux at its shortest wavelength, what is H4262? -13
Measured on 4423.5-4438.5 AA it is 3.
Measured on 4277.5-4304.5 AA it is 1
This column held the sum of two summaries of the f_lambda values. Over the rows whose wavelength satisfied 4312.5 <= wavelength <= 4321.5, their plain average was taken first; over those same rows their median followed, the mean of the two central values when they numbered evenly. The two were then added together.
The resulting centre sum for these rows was 1.73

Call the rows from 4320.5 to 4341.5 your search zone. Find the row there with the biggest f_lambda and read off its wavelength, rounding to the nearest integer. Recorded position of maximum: 4321 AA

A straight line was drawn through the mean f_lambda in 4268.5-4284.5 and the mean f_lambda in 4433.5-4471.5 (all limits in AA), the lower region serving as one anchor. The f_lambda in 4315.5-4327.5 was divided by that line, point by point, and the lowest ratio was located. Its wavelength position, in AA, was 4326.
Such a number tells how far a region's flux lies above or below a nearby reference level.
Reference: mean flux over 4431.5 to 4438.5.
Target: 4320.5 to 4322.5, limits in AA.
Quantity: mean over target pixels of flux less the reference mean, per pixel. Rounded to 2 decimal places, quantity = -0.03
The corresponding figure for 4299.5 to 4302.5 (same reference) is -0.25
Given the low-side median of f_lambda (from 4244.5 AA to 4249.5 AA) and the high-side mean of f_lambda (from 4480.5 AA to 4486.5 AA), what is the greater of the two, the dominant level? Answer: 0.931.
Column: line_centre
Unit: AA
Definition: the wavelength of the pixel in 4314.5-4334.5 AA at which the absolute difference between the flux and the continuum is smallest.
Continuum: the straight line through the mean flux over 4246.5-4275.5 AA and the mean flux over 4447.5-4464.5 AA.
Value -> 4322 AA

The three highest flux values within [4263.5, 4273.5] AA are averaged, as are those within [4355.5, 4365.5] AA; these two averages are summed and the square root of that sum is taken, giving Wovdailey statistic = 1.32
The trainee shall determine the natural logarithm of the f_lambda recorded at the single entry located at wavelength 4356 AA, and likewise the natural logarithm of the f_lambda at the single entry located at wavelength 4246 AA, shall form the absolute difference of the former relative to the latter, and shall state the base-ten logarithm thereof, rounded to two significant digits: -1.9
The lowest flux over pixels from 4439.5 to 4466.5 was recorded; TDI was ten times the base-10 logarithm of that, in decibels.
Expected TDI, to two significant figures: -0.64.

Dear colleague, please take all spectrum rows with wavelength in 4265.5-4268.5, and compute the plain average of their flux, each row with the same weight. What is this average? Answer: 0.85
